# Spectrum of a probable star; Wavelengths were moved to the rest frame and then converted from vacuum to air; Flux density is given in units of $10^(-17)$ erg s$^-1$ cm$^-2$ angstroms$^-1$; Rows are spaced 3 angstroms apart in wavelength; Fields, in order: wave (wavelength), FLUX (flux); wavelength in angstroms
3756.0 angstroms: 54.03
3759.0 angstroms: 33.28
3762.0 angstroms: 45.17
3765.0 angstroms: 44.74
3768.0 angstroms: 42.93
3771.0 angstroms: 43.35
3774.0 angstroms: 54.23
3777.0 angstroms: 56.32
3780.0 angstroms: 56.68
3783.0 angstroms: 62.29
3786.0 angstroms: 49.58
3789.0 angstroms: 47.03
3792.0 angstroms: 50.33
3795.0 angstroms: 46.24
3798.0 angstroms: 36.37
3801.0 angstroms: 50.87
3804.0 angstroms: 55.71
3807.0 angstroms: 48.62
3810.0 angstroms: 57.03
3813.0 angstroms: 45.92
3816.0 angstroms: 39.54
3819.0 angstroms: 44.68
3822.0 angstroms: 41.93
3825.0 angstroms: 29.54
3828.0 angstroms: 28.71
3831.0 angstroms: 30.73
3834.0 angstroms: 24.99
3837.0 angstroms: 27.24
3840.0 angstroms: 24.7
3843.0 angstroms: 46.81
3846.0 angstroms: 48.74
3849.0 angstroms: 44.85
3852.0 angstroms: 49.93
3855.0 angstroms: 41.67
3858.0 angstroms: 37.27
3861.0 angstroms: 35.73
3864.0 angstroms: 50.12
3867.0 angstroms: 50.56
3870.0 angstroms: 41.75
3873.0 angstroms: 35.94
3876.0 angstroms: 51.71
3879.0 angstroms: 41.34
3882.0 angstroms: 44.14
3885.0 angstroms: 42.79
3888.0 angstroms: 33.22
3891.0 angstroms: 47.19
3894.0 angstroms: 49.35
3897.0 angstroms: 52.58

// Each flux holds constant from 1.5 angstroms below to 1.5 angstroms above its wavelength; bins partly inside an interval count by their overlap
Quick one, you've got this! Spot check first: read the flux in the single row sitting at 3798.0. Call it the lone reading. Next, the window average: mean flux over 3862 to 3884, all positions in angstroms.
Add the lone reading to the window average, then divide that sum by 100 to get 0.81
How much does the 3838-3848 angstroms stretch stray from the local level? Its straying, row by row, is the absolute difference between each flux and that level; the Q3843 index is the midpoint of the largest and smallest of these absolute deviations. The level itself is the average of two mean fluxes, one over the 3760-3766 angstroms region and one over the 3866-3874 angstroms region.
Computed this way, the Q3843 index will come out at 11.1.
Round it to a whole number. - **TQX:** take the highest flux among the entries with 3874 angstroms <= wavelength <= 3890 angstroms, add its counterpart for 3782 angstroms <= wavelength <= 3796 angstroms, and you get 114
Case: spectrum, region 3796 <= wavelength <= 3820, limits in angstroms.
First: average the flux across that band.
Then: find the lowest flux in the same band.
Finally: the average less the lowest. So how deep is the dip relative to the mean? 11.0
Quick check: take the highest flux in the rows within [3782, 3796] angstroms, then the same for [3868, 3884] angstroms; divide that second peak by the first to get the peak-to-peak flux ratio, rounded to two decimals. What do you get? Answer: 0.83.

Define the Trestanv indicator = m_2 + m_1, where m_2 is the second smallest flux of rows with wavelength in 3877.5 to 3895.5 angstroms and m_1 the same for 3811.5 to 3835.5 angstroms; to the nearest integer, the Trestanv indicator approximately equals 70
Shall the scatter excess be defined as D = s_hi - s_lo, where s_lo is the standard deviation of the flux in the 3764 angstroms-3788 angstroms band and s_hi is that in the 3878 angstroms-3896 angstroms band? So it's -1.6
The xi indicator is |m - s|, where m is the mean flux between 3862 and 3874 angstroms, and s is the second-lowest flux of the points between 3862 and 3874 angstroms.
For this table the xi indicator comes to 2.8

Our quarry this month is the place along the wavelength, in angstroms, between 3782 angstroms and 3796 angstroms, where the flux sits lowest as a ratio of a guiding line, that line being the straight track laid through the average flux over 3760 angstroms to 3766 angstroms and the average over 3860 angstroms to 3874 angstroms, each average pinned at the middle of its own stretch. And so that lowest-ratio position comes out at 3795.0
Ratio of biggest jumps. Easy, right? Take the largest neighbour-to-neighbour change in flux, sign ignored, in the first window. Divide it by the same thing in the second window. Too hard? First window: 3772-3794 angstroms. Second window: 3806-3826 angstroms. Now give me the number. 1.0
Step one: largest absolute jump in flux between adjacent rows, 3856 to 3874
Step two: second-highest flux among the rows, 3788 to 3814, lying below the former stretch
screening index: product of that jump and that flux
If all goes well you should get 802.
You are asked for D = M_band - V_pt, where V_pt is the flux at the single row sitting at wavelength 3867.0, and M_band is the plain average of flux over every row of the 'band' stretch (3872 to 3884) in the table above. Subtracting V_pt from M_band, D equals -7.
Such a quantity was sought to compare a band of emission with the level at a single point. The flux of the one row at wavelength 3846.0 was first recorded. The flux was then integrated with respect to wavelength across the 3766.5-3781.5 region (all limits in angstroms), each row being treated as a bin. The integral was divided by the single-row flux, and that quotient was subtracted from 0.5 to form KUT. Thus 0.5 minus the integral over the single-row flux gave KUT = -15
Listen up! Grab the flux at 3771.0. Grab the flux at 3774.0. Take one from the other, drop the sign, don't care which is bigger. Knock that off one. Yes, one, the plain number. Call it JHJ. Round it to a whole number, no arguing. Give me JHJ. -10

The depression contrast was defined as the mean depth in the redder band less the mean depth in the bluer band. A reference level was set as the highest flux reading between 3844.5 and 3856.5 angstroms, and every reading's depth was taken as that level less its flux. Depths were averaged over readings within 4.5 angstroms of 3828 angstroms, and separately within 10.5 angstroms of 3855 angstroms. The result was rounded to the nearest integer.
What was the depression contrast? -14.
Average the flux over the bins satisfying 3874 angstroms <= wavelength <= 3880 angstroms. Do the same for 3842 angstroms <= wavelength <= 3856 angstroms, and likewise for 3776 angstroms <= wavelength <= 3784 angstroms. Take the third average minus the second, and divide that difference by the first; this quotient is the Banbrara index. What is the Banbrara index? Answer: 0.26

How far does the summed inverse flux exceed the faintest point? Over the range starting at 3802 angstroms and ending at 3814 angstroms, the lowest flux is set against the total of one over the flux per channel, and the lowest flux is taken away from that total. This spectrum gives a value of -46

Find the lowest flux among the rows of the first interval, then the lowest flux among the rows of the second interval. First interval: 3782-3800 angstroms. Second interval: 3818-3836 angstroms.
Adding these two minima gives 61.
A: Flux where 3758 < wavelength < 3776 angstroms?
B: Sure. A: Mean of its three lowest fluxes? 39.9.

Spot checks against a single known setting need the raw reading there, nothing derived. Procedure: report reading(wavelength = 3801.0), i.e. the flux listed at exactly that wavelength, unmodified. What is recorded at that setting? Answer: 50.87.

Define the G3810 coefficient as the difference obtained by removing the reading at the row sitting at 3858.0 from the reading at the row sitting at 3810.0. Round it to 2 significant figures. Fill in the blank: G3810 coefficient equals 20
